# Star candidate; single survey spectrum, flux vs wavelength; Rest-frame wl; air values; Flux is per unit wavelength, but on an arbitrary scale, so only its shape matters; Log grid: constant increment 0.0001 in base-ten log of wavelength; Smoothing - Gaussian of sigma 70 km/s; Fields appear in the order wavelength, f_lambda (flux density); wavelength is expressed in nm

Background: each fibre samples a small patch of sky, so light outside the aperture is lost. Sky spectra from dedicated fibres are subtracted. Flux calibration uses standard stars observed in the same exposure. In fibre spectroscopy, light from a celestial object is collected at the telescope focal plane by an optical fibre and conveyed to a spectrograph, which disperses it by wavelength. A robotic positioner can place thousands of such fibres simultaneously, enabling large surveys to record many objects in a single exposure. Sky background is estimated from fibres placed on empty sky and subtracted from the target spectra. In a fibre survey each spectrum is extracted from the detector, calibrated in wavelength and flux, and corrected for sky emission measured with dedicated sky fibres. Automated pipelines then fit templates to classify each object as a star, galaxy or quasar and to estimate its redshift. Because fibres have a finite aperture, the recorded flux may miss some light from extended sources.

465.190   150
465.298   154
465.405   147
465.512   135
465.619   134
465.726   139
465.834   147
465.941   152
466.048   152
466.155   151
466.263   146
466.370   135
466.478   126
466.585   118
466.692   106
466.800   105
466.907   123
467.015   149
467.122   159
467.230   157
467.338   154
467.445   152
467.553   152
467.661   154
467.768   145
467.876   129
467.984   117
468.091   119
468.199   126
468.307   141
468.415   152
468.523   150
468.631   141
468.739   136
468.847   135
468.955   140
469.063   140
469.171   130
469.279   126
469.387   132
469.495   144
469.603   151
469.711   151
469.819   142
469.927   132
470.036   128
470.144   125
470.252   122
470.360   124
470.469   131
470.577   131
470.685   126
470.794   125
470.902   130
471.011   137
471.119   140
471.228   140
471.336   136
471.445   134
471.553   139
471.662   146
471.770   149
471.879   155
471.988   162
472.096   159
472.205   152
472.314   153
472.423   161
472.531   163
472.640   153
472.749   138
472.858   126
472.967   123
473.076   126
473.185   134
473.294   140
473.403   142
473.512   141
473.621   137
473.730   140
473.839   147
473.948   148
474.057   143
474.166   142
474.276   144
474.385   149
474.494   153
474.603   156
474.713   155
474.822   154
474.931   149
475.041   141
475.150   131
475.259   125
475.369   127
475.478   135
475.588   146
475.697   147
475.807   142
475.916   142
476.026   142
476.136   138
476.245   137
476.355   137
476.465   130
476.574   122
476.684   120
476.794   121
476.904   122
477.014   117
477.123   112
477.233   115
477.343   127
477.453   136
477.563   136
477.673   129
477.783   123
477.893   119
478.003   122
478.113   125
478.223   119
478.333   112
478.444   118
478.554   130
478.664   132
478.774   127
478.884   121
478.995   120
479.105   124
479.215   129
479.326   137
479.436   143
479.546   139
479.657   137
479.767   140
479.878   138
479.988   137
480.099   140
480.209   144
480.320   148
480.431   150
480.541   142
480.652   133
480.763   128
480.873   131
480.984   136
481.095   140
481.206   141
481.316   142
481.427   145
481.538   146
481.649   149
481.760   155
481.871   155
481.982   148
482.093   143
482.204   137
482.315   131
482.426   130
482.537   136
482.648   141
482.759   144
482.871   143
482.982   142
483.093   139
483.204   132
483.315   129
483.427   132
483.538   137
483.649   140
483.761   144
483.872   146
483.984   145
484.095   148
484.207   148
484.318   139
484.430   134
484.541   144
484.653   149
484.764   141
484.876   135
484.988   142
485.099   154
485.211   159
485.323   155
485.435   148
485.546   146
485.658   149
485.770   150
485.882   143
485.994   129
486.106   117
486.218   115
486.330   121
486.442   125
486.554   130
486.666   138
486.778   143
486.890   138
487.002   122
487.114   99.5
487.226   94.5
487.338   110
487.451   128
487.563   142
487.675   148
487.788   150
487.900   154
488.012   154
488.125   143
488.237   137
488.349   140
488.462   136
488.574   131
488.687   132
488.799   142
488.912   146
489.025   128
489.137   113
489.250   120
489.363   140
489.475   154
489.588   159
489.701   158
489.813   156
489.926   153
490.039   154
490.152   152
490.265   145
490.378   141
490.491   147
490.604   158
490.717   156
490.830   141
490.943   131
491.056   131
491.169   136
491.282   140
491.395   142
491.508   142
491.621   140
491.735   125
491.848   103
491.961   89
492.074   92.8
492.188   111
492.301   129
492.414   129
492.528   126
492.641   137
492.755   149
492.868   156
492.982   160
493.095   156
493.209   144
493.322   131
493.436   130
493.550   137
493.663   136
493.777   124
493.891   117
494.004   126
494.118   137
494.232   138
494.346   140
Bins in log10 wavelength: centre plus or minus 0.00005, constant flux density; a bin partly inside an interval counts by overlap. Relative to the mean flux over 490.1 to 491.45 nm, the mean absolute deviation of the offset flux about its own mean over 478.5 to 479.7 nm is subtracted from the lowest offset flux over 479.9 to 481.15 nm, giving -21.5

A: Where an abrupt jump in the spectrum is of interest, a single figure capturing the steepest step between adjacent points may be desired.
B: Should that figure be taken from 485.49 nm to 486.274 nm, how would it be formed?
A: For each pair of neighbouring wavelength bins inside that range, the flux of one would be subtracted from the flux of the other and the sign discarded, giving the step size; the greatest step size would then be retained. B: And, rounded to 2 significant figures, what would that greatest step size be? 14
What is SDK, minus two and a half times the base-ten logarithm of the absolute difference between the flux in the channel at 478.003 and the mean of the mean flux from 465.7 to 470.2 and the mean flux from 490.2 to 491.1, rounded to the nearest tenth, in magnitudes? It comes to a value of -3.2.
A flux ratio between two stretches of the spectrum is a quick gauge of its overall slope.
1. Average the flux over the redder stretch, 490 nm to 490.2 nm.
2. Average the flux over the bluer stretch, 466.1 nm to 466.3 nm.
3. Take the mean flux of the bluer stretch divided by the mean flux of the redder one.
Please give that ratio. 0.97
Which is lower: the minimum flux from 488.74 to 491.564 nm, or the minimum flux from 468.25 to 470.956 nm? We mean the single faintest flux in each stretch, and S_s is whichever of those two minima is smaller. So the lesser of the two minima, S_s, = 113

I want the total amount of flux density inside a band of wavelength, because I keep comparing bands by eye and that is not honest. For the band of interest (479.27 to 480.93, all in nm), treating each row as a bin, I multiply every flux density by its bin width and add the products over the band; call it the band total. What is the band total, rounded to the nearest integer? 231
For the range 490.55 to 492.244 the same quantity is 219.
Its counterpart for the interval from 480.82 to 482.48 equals 236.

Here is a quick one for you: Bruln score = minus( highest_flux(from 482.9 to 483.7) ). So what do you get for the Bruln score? -142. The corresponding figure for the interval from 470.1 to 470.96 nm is -131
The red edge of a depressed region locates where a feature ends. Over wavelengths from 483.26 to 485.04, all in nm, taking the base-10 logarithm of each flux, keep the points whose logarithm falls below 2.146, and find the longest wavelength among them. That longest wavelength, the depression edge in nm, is 484.876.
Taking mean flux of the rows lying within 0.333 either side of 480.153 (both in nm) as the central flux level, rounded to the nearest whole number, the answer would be 143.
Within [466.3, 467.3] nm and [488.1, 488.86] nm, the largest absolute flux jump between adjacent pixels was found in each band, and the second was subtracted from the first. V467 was 16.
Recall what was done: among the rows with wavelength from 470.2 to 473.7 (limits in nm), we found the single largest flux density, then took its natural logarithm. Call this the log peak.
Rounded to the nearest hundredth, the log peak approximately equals 5.09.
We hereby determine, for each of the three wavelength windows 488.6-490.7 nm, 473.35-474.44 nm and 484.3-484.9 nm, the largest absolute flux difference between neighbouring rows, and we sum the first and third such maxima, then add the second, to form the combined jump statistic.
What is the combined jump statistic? 37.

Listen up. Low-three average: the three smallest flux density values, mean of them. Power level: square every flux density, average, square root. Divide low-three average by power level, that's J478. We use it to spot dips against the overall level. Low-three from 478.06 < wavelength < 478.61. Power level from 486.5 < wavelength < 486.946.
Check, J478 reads 0.85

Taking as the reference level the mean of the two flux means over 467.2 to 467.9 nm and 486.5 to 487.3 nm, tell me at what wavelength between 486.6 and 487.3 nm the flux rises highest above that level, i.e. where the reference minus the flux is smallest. 486.778 nm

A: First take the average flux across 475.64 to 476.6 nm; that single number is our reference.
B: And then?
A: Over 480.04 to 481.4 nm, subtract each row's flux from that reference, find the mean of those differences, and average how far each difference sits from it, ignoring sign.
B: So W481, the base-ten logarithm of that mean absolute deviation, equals 0.70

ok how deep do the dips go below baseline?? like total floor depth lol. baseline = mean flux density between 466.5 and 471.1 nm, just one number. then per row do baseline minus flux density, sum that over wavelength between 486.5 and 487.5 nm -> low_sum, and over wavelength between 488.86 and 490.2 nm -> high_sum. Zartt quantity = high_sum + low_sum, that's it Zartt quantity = 7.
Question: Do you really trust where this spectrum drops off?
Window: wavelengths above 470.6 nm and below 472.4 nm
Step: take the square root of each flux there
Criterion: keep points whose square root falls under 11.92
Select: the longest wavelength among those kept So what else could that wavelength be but 471.553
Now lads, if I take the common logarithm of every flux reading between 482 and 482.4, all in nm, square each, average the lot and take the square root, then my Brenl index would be 2.14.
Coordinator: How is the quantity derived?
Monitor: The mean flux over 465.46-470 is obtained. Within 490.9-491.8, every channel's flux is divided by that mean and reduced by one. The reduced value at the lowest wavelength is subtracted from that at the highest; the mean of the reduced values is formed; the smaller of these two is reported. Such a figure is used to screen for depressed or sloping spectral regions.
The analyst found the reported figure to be -0.043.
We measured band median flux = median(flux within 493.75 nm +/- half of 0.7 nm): 128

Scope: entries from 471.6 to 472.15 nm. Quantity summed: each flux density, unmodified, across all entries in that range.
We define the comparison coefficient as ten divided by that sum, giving 0.013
